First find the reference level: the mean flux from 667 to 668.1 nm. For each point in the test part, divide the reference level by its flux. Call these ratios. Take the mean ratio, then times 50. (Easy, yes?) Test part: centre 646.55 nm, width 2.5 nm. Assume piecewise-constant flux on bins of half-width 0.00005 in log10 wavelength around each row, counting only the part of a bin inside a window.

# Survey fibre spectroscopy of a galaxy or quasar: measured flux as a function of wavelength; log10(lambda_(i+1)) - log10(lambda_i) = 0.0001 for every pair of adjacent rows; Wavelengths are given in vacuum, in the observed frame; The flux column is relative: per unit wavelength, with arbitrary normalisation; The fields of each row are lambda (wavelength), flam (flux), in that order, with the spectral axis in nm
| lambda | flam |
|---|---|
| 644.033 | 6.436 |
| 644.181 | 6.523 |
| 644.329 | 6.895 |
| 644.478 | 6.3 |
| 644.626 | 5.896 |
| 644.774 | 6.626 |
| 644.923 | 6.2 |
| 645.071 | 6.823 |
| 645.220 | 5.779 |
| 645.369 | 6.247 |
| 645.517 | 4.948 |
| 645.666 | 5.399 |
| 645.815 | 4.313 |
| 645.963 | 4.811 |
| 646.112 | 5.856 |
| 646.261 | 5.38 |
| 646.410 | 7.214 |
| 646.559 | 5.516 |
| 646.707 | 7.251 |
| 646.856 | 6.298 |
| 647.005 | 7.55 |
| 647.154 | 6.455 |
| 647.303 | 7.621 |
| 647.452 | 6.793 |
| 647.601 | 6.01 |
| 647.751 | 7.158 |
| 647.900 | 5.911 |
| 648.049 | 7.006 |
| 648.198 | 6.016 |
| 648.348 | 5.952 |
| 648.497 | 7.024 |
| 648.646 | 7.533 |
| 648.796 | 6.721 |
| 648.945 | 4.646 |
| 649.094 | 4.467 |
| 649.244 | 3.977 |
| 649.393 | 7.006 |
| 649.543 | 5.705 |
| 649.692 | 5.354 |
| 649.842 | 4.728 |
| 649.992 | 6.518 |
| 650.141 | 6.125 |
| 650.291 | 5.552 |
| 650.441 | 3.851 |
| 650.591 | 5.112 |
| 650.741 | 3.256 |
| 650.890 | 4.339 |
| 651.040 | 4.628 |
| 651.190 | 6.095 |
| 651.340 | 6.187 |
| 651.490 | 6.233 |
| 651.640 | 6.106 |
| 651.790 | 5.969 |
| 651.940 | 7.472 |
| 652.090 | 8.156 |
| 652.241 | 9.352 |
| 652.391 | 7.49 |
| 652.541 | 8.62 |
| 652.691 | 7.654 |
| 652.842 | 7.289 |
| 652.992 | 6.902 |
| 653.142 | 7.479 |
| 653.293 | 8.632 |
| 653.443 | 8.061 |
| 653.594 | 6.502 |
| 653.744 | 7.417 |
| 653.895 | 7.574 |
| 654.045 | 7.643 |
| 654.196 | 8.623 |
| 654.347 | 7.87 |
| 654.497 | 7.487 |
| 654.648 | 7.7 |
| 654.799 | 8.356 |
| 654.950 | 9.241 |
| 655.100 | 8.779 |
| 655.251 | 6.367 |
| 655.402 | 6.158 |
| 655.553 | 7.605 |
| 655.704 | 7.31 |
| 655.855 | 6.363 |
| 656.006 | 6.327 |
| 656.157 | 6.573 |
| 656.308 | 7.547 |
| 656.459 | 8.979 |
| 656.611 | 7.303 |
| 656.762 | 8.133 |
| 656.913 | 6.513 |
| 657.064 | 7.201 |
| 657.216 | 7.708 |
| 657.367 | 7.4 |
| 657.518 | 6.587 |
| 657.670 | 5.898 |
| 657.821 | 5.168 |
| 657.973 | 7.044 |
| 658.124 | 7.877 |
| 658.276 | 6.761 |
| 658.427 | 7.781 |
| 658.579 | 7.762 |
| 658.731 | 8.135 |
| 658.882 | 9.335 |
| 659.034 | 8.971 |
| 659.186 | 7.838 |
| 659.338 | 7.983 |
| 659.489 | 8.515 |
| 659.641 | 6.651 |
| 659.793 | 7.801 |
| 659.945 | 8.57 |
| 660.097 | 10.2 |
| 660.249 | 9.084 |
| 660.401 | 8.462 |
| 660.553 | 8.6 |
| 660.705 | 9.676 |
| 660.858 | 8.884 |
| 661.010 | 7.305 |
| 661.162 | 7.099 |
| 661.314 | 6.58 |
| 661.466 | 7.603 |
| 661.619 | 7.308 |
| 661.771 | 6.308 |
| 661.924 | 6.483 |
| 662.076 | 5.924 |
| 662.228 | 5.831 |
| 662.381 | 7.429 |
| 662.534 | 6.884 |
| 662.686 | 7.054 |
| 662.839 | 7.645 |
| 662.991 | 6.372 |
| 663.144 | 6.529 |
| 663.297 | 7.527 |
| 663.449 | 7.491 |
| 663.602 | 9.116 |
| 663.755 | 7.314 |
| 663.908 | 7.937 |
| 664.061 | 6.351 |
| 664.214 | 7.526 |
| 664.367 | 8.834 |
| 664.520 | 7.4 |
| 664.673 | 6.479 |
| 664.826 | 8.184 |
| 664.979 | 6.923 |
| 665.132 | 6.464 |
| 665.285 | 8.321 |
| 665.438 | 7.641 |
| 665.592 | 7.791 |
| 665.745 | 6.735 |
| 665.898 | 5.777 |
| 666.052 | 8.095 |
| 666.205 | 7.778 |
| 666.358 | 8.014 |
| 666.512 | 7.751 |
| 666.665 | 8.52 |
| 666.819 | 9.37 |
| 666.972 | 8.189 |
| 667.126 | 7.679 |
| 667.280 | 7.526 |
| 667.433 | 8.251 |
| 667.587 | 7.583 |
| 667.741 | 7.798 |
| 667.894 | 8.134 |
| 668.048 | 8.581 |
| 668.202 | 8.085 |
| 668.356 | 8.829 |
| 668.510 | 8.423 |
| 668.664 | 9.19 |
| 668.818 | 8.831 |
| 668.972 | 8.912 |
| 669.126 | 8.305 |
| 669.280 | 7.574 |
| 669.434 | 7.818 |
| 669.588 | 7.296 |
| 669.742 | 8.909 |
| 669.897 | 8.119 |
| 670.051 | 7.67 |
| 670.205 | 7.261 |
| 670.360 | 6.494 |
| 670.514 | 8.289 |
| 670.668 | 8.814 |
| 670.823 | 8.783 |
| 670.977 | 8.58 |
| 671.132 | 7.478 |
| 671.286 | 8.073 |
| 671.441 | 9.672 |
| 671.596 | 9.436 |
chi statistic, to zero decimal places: 66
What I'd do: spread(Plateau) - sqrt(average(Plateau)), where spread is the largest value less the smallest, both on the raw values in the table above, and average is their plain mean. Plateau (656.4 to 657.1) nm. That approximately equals -0.3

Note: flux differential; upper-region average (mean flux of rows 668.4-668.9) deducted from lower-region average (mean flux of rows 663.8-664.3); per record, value -1.5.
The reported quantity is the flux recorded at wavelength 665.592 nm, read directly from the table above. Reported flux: 7.791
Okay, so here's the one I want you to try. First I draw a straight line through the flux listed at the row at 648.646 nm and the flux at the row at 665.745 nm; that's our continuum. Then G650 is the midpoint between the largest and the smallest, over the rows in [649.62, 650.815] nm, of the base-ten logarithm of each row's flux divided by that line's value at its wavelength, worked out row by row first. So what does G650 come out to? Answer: -0.21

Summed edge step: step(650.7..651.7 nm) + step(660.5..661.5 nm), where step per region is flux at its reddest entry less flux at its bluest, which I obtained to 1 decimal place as 1.9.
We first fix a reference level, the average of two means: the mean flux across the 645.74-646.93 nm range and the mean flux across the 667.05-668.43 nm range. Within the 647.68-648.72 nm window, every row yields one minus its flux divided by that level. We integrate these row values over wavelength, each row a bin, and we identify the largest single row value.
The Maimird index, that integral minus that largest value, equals -0.11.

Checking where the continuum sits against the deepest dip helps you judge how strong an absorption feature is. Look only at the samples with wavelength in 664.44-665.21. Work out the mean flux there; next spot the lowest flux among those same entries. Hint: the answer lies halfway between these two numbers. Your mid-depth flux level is 6.8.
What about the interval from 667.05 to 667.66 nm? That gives 7.6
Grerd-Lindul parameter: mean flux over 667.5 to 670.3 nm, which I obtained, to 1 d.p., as 8.2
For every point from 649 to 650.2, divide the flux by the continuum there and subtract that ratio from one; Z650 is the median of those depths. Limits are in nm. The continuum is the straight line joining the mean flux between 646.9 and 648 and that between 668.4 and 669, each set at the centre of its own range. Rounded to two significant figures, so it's 0.21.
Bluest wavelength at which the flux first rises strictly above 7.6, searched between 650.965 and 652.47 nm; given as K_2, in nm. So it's 652.090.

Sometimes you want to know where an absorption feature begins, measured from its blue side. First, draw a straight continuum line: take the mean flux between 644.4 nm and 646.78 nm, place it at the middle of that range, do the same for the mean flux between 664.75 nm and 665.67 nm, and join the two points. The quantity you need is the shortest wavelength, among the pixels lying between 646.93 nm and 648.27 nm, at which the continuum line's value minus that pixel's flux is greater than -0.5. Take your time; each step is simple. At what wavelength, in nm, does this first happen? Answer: 647.154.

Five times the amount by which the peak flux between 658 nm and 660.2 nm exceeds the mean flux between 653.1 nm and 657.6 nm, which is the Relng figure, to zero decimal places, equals 13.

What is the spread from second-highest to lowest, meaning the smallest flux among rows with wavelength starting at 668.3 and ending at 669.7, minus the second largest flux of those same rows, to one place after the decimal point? -1.6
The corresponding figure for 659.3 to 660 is -1.9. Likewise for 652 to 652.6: -1.1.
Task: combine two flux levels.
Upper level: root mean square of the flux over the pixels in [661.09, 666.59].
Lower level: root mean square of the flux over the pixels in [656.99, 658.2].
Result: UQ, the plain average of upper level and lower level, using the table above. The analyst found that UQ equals 7.10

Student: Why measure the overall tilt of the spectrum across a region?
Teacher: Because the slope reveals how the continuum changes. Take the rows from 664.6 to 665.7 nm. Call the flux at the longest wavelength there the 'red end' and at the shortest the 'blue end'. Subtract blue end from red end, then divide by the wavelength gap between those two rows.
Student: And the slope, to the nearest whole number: 1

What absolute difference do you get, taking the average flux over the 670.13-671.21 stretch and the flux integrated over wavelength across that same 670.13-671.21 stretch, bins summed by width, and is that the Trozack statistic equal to 0.64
